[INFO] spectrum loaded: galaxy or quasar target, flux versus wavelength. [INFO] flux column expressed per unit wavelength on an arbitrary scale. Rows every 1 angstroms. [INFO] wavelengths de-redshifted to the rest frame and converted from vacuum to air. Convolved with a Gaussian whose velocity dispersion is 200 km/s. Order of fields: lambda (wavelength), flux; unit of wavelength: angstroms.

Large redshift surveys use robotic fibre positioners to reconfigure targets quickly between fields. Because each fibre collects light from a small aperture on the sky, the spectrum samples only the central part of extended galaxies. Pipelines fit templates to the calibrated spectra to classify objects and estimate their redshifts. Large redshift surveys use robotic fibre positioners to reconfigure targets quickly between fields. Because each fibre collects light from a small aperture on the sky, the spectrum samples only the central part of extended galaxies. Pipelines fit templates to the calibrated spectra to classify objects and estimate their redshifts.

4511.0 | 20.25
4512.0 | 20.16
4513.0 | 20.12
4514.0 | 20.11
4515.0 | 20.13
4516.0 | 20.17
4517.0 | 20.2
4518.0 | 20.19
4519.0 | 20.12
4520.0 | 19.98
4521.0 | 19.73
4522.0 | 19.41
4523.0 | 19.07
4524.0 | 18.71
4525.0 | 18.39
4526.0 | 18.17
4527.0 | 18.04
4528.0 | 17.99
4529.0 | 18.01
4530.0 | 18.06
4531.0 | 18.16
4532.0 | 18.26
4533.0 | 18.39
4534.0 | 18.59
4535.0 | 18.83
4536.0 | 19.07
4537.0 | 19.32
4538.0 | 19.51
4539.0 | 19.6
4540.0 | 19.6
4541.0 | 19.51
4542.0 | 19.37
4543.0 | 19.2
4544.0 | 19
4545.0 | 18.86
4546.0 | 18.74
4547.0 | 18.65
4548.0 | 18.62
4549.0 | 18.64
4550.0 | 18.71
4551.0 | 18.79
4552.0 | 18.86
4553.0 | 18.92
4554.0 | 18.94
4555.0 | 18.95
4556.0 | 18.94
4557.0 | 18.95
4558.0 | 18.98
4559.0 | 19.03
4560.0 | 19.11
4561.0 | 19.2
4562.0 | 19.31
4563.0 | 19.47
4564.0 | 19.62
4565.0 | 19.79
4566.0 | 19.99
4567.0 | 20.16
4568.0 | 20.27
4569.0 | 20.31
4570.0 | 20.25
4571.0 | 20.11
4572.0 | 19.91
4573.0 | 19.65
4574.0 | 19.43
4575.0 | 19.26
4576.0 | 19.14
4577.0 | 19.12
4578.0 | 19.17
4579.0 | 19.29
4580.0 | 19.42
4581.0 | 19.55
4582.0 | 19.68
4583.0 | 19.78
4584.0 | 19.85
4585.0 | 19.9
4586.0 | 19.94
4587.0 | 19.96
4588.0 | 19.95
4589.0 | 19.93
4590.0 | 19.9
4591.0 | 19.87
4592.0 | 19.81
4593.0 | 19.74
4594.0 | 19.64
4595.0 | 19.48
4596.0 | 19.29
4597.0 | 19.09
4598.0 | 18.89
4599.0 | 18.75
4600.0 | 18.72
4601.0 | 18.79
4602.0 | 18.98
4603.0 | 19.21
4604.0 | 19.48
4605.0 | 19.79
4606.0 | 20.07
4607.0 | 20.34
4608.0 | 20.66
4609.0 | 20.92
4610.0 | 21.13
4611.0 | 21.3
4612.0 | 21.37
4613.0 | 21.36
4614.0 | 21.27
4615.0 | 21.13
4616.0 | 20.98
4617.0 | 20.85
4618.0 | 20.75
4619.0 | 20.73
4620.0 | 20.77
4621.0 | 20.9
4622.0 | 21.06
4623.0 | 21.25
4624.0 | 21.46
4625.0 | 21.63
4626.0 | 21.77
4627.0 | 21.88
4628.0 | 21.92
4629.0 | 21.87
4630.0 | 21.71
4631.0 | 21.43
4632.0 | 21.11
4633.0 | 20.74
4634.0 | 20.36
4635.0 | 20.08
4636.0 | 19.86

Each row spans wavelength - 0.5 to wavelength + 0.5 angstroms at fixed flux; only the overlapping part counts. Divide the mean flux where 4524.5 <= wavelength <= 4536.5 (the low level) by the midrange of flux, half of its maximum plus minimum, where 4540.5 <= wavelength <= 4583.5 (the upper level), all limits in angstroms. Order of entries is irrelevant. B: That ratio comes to 0.94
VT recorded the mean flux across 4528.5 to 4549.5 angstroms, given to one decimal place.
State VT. 18.9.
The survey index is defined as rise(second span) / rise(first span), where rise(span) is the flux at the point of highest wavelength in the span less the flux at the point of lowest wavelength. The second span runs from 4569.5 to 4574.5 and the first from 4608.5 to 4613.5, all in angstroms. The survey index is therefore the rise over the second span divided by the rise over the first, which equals -1.9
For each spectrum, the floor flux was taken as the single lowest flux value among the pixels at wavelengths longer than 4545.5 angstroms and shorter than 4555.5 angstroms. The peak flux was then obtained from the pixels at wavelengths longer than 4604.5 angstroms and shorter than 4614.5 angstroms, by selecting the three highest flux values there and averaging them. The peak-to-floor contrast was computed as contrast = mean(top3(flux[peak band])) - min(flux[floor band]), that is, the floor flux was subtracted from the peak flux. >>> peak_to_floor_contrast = 2.7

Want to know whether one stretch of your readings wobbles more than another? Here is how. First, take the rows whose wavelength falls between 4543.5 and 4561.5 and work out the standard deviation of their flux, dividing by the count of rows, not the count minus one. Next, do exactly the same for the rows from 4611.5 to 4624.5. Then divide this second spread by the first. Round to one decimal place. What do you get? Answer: 1.6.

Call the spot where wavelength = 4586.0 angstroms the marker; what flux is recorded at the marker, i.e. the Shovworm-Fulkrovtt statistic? 19.94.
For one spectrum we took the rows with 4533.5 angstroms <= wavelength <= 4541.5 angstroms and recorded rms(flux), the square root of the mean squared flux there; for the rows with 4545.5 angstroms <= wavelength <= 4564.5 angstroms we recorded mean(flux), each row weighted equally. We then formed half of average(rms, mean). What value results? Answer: 9.6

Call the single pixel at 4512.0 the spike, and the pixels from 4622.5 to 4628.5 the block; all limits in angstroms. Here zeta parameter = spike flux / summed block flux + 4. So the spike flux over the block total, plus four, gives 4.16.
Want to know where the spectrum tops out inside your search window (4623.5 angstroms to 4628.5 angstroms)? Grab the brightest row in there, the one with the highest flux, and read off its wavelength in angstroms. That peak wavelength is 4628.0 angstroms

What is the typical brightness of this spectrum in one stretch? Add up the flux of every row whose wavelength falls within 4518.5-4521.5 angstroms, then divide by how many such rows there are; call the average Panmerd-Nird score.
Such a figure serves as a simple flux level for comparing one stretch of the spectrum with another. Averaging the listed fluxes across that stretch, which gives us 19.9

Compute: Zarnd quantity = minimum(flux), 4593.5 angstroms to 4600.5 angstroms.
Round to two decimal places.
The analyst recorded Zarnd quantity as 18.72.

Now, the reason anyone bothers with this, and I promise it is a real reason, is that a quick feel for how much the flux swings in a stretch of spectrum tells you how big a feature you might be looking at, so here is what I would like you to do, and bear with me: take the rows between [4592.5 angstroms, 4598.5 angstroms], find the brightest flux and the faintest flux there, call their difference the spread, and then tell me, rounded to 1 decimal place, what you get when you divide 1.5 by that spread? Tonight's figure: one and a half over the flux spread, 1.8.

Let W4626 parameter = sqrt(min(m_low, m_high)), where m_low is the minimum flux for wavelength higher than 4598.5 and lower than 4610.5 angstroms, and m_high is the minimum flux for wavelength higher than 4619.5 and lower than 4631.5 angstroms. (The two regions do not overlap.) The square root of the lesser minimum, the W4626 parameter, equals 4.33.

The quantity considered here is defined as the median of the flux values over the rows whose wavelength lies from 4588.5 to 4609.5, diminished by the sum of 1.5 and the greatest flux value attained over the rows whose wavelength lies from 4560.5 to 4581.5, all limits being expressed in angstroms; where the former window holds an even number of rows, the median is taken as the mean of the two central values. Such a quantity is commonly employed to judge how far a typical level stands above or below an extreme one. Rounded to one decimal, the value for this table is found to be -2.2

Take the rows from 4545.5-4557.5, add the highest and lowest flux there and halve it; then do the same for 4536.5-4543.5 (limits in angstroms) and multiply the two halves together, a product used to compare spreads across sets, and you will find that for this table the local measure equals 364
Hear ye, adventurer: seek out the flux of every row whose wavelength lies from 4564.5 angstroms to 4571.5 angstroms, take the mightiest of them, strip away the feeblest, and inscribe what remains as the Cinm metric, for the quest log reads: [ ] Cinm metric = 0.52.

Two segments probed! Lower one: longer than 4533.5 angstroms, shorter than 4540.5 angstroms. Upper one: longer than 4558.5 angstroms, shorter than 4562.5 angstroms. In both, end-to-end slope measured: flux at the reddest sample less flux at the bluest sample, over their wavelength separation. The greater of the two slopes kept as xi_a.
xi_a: 0.17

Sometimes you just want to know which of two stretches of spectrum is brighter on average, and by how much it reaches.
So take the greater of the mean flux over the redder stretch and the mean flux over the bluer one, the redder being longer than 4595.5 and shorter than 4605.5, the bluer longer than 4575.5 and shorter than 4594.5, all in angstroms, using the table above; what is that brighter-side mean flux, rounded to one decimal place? 19.7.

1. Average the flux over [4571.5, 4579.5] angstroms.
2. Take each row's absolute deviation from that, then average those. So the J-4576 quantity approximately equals 0.22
